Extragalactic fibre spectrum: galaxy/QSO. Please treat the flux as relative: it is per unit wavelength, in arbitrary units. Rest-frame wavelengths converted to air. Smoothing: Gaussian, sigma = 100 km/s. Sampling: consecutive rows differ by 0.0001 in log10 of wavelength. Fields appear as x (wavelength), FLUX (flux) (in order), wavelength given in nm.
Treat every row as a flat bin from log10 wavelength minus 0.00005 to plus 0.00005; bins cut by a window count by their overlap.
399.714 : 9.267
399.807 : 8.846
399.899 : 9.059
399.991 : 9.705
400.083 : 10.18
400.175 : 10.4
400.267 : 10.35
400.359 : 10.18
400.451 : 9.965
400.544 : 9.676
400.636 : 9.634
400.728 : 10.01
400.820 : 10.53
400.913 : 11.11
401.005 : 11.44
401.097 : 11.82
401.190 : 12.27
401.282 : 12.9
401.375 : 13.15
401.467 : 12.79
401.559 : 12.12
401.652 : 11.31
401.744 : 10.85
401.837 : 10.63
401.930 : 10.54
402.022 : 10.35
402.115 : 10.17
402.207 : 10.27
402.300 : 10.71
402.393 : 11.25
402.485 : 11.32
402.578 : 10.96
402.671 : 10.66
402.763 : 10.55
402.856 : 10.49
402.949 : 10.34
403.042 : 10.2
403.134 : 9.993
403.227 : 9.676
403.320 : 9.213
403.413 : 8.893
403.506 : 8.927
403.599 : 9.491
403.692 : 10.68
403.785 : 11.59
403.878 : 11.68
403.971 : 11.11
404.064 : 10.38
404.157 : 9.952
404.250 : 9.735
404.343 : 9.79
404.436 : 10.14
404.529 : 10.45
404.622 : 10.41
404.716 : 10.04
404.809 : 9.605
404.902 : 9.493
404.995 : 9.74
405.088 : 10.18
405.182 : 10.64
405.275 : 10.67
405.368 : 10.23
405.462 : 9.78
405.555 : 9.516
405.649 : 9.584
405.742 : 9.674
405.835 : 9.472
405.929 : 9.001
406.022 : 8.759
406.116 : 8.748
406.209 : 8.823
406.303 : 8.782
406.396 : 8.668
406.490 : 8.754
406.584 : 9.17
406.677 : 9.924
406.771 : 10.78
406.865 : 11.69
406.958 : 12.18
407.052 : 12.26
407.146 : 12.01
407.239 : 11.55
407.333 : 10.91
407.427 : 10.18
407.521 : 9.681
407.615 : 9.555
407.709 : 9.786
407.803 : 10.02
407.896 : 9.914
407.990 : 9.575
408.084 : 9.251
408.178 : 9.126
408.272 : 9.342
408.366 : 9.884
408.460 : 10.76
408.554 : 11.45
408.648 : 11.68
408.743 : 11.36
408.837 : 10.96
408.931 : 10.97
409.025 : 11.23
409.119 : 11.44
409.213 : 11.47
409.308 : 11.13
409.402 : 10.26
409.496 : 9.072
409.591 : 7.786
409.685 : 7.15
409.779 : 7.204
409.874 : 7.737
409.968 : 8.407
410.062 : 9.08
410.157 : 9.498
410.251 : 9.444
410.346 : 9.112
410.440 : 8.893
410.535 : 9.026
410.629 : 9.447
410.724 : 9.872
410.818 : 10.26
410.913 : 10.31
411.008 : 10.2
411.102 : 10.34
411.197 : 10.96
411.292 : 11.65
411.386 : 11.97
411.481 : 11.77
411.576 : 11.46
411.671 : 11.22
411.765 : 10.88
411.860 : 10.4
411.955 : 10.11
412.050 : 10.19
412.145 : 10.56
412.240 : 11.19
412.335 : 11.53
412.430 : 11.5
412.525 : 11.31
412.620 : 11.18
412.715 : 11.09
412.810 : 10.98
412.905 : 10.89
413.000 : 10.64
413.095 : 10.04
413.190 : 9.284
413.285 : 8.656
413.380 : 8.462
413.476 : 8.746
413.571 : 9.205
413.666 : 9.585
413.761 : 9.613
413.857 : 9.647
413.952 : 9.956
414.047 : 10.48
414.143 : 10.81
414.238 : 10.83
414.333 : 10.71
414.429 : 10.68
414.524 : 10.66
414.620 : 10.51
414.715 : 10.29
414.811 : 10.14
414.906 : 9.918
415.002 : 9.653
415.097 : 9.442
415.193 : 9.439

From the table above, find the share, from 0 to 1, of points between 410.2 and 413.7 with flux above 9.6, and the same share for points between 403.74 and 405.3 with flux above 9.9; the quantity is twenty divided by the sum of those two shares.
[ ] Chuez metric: 14.2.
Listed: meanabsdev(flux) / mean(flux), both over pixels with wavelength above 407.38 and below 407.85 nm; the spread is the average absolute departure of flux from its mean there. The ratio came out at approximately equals 0.021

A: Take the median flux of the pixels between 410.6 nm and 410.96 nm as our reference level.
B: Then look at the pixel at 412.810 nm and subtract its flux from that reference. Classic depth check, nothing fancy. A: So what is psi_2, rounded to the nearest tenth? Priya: -0.9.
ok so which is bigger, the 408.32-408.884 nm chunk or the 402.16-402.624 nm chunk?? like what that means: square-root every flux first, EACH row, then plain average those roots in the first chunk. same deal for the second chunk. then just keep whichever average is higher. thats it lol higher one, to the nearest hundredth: 3.32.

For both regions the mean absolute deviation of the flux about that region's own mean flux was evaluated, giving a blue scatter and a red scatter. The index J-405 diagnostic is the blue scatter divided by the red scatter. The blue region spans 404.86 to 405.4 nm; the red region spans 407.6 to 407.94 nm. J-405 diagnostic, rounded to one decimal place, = 2.4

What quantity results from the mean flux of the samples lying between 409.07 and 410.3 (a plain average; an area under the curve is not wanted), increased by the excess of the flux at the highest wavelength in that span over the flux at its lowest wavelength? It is 7.2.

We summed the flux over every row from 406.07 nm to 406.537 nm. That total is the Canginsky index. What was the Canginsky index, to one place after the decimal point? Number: 43.8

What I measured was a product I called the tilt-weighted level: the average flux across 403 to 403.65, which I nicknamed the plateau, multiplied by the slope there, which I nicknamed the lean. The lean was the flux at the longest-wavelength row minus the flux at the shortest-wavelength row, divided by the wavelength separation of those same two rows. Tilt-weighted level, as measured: -12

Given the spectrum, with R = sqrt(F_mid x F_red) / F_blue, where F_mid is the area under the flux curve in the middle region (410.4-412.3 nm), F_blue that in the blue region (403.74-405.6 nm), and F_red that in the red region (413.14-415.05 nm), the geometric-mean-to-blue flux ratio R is 1.02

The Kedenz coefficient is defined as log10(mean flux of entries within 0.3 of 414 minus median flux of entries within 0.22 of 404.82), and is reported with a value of -0.3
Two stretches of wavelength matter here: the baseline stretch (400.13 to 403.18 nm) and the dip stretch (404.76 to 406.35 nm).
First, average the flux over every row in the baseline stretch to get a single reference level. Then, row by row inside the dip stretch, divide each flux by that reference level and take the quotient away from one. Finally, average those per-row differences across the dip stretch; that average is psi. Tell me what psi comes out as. 0.12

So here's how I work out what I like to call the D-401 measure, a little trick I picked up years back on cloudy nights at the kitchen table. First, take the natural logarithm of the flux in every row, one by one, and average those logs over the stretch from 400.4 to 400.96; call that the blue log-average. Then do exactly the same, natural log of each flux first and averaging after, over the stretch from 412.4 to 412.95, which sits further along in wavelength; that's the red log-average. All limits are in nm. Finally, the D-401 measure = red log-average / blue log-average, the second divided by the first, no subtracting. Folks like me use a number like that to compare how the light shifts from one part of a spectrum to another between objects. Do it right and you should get 1.04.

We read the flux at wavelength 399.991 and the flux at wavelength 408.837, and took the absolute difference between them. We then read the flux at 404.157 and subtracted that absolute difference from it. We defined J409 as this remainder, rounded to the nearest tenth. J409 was 8.7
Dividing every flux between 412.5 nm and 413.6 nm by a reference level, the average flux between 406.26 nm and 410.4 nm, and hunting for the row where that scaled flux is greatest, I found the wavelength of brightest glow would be 412.525 nm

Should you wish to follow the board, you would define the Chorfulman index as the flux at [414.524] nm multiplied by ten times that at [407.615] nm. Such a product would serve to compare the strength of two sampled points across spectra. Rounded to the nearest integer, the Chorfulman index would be 1019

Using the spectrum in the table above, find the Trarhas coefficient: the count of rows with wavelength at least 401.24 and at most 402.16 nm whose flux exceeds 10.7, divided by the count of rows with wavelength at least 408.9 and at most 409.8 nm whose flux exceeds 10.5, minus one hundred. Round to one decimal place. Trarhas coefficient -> -98.8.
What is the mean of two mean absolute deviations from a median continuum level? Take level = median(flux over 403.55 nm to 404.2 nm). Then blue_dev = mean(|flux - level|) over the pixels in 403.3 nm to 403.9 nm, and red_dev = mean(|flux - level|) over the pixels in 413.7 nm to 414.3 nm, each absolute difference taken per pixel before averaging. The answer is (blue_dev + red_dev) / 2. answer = 0.85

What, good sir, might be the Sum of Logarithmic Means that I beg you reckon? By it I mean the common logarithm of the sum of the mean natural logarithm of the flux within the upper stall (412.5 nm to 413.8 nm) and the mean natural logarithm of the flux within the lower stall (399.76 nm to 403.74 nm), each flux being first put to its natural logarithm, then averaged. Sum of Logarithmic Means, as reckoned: 0.667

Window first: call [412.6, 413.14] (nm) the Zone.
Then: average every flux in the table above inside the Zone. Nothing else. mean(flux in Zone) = 10.8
